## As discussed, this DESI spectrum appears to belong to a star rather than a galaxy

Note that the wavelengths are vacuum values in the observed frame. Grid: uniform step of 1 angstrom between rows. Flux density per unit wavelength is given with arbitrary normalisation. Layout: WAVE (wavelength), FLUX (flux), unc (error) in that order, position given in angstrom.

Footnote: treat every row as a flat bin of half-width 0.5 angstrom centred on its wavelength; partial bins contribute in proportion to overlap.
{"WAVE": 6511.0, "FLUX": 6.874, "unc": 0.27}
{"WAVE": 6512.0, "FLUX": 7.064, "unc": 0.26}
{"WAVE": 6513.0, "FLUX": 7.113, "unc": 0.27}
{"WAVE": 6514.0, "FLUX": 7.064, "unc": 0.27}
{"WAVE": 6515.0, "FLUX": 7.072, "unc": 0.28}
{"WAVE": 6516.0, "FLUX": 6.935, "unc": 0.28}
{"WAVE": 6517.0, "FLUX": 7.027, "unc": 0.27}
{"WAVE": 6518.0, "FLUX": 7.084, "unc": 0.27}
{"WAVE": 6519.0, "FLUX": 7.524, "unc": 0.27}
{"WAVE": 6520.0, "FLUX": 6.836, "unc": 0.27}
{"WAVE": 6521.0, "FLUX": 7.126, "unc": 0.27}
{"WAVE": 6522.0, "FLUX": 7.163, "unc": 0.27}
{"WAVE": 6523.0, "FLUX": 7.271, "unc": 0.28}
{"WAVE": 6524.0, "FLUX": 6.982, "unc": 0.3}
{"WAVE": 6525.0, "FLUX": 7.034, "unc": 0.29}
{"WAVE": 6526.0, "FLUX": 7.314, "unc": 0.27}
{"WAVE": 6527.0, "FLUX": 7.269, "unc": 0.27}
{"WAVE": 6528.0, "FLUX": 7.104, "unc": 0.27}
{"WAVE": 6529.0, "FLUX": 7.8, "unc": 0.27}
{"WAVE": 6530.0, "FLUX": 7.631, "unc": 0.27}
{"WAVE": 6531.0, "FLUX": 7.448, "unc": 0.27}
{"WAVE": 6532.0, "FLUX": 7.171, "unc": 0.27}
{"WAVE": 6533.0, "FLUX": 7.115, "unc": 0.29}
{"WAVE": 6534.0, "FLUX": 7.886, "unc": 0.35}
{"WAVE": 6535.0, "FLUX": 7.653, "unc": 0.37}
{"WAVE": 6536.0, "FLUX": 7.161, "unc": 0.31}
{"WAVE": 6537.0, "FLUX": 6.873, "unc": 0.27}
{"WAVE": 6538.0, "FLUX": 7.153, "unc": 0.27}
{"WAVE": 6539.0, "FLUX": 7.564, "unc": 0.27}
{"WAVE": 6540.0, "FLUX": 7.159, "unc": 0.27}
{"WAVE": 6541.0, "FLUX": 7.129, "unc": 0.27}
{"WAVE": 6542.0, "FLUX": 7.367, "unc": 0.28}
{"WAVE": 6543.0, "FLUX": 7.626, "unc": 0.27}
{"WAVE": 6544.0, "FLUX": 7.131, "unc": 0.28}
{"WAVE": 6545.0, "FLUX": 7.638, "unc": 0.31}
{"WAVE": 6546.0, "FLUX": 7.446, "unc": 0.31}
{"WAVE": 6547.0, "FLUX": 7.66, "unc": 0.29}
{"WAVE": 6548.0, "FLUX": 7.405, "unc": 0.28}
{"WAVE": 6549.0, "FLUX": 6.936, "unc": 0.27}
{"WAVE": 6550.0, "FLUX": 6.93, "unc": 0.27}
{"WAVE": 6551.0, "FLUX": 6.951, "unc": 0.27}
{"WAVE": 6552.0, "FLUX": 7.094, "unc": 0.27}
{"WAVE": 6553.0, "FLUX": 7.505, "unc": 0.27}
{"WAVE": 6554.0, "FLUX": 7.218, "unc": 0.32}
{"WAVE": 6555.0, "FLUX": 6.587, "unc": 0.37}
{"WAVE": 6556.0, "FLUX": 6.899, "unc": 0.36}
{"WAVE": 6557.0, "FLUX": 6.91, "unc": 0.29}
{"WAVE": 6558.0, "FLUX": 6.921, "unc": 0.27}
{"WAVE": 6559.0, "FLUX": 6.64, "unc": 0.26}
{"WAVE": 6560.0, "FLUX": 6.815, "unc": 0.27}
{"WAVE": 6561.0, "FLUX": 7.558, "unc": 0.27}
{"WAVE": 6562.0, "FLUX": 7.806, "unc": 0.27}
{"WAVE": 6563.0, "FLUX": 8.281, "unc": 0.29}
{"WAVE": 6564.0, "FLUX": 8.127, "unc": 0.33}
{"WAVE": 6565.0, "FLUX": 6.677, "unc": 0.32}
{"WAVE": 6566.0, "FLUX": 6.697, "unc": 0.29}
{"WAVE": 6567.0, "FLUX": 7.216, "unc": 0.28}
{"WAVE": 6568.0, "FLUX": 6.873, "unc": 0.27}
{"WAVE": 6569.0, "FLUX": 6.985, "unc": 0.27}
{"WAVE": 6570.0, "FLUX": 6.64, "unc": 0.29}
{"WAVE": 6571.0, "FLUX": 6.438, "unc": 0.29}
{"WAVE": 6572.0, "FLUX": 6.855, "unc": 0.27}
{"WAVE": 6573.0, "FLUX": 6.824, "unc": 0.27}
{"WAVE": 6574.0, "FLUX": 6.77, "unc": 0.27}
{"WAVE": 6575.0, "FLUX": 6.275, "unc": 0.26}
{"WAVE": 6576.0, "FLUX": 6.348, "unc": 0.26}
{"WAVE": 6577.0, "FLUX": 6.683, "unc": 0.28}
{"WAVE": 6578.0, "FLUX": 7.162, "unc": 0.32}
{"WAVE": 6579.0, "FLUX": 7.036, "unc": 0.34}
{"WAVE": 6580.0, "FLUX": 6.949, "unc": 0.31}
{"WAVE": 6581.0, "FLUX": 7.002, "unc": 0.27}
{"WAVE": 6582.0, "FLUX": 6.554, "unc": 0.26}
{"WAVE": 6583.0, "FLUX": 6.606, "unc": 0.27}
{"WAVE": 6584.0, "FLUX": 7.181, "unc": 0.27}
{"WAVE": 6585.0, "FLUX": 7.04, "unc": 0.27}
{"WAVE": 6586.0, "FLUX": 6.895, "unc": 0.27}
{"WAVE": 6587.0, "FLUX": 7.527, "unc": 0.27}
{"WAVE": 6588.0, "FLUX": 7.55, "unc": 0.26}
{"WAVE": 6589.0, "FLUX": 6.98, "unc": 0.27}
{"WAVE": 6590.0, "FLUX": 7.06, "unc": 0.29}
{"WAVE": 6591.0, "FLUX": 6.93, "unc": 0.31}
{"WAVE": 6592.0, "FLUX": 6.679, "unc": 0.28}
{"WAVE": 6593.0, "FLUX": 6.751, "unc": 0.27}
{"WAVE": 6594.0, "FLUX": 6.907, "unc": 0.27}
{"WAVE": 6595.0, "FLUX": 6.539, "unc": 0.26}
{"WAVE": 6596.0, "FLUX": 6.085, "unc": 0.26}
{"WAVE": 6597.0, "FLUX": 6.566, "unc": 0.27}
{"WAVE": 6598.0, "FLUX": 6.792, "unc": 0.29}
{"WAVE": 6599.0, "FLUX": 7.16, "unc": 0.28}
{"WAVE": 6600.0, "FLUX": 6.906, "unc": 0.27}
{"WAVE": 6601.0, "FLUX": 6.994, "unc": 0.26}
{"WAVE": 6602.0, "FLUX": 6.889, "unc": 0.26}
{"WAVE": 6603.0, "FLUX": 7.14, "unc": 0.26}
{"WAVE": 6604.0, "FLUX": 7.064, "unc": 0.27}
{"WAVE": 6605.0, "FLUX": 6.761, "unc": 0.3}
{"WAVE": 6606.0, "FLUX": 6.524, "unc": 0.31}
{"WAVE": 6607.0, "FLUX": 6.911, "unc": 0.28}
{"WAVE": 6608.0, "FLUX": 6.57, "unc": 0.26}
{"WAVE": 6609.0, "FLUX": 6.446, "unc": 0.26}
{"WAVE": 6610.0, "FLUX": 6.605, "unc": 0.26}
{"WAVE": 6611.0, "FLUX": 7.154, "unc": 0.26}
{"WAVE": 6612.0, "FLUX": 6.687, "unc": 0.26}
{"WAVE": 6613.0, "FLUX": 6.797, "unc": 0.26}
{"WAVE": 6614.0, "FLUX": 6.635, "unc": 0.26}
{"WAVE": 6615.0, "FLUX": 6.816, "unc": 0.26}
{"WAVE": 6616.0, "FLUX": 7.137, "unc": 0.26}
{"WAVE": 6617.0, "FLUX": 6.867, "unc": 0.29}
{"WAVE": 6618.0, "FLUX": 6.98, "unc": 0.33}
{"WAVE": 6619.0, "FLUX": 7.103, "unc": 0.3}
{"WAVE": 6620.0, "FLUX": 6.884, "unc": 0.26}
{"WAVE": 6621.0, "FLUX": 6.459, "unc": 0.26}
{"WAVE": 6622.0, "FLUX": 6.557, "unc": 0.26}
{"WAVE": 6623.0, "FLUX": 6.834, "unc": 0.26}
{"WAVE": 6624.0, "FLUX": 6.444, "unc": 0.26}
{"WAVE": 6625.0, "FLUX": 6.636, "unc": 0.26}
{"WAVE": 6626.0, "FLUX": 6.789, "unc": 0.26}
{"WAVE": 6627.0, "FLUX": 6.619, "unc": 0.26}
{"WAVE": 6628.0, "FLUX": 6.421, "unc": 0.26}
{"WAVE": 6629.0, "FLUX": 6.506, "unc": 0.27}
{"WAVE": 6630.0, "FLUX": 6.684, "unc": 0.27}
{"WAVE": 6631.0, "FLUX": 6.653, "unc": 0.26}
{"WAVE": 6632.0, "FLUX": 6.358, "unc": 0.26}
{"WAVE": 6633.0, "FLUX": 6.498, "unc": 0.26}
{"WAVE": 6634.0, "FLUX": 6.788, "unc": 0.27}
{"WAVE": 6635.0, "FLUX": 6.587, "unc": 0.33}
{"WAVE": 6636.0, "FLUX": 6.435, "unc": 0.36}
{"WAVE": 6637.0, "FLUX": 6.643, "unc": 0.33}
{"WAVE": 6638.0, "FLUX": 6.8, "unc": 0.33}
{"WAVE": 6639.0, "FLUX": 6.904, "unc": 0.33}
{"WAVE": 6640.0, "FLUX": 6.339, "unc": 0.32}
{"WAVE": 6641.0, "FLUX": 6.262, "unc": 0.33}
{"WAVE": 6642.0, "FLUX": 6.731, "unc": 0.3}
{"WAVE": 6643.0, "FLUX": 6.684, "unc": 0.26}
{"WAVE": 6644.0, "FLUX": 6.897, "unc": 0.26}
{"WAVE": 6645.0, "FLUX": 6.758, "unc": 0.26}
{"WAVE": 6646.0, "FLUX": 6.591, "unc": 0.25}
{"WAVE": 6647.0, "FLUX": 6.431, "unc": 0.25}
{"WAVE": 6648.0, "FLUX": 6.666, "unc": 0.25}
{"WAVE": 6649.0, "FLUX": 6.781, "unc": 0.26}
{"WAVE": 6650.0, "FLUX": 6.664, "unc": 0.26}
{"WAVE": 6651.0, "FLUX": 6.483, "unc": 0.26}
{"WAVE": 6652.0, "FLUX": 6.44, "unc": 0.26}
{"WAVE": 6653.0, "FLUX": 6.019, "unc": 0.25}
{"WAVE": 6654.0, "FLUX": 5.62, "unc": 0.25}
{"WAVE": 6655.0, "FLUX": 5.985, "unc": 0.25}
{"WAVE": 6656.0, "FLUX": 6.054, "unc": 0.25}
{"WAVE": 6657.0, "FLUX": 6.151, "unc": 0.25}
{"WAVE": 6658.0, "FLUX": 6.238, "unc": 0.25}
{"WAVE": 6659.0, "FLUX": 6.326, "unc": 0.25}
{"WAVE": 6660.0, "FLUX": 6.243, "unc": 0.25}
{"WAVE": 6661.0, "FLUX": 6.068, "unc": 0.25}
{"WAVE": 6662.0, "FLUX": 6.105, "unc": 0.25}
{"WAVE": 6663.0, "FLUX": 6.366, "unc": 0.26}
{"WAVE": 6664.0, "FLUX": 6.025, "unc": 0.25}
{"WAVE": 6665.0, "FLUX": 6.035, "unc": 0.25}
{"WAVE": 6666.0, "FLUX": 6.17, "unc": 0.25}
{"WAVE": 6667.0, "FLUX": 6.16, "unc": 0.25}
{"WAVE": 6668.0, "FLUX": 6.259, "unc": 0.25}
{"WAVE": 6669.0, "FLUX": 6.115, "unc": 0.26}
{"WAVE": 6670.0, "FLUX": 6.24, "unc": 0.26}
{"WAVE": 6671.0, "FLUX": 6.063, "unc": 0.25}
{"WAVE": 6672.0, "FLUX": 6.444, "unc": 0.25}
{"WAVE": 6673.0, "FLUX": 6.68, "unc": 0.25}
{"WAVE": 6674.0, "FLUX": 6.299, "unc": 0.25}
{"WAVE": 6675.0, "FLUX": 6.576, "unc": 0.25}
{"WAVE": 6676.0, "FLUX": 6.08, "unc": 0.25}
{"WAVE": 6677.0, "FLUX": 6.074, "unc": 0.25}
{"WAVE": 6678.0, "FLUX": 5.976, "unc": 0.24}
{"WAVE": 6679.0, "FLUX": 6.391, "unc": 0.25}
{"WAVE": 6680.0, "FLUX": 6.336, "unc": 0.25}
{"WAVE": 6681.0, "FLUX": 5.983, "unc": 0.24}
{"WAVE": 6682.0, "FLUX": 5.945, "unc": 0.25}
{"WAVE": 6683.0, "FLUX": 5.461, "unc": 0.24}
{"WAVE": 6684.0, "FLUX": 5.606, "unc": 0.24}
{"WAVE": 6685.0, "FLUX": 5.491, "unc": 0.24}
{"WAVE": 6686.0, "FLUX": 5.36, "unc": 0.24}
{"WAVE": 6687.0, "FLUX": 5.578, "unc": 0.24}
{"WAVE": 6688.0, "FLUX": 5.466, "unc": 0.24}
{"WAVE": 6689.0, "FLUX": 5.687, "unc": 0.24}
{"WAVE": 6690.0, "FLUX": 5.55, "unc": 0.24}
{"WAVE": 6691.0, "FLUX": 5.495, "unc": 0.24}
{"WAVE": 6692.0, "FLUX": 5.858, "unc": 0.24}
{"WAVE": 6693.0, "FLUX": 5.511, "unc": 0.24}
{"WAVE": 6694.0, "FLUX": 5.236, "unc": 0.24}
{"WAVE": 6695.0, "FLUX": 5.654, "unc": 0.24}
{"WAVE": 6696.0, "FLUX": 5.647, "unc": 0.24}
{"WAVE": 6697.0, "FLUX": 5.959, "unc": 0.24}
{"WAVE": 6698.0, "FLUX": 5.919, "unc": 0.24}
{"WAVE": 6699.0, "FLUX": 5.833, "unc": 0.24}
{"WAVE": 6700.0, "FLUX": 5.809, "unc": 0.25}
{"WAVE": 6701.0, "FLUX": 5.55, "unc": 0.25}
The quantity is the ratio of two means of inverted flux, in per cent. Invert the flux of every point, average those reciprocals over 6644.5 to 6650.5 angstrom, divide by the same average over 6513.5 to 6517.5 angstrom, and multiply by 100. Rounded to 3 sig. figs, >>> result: 106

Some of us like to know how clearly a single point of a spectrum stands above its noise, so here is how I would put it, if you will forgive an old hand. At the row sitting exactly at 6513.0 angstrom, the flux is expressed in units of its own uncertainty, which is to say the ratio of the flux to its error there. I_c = 26.3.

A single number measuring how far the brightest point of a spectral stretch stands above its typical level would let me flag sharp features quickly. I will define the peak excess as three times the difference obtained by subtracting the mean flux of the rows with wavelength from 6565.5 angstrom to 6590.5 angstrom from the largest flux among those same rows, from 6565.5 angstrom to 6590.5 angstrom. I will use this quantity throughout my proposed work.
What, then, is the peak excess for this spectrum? 2.0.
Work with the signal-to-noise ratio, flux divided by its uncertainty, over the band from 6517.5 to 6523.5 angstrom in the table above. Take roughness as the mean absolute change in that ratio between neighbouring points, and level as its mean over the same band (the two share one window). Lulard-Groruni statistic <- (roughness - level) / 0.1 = -252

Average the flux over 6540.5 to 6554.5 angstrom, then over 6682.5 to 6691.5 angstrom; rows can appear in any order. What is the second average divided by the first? 0.76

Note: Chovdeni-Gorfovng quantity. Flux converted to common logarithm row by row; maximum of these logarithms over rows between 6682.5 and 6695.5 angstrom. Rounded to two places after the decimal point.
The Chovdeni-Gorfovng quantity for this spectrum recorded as 0.77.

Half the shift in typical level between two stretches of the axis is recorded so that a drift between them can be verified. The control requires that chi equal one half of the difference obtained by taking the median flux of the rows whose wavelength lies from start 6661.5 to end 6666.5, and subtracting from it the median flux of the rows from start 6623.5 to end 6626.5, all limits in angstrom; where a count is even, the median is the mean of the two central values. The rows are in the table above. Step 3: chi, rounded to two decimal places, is -0.27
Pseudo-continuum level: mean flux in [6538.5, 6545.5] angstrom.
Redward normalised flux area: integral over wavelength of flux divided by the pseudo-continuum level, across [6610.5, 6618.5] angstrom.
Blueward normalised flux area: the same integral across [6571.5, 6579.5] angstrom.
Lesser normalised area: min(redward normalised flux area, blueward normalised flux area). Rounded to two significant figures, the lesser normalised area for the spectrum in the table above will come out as 7.3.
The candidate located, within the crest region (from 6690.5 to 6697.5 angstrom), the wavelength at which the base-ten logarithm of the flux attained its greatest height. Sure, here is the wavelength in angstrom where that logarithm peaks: 6697.0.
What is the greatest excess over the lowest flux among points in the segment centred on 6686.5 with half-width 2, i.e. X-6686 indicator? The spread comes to 0.22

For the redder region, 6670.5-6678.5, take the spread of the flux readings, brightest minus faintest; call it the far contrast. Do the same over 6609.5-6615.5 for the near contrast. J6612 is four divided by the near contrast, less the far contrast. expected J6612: 6.6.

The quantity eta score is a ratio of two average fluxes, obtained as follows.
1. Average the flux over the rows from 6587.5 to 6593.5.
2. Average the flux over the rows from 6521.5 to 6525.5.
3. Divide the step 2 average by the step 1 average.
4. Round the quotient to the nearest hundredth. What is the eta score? 1.02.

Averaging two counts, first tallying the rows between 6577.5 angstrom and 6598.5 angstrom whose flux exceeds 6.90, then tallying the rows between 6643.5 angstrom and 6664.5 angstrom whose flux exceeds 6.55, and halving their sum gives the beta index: 9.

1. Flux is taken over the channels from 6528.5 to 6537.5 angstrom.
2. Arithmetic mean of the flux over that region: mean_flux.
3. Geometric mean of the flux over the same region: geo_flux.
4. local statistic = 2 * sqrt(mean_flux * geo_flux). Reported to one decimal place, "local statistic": 14.8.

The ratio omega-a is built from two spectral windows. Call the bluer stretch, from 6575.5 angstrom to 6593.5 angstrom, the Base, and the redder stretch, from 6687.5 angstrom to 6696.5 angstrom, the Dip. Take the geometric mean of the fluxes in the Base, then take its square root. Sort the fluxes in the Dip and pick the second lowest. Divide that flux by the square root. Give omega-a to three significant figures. 2.08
